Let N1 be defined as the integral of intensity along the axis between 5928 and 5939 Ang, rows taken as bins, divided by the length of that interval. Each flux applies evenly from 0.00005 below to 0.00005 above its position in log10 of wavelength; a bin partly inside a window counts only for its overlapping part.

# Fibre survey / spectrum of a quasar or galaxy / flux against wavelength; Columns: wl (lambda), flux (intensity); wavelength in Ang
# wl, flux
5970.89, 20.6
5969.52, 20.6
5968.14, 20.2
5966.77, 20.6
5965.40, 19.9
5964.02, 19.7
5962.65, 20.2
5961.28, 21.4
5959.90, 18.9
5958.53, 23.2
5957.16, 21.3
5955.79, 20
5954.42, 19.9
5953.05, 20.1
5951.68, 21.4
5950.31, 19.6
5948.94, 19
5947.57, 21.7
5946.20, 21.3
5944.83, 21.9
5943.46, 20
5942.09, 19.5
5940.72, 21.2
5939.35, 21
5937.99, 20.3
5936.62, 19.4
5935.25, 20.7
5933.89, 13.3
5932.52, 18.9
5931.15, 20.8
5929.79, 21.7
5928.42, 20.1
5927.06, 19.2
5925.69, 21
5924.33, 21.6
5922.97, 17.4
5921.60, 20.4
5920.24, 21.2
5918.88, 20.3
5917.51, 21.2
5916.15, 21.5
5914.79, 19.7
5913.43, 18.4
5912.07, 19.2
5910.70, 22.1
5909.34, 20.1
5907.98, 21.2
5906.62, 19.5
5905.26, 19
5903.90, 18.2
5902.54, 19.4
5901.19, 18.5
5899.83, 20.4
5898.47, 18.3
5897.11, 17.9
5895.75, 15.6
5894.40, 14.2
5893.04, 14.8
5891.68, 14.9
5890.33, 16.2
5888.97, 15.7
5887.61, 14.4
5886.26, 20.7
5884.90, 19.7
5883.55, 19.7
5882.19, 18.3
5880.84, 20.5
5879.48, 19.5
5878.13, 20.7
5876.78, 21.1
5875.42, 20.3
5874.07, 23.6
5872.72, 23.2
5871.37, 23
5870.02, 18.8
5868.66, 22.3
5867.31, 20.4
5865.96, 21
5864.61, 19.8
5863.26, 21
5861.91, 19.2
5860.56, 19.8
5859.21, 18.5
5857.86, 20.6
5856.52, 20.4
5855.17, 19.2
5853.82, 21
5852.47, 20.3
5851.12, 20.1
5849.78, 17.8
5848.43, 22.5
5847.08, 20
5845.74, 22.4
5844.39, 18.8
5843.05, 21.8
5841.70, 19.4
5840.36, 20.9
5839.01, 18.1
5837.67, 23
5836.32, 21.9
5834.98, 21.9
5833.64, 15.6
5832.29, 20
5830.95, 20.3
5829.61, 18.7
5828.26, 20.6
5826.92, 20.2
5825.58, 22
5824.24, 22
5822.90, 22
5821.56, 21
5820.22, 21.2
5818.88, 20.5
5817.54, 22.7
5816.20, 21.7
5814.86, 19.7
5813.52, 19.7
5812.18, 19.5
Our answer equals 19.4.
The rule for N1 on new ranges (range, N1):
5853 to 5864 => 20.0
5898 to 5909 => 19.4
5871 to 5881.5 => 21.4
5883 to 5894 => 16.9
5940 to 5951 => 20.5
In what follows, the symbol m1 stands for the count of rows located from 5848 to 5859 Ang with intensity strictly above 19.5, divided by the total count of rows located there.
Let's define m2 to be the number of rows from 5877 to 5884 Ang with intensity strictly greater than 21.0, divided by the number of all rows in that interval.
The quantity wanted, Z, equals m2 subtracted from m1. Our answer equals 0.75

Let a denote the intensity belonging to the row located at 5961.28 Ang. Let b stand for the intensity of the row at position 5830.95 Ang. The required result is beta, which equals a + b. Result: 41.7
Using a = 21.4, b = 20.3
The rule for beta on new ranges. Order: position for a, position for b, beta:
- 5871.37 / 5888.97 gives 38.7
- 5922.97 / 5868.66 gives 39.7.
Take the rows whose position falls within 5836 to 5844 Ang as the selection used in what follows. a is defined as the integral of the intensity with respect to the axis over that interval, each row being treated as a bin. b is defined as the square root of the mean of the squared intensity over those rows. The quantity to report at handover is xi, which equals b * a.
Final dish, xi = 3468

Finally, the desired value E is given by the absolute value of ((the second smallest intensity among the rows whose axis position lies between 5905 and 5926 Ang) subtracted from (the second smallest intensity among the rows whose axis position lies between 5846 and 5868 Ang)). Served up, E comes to 0.1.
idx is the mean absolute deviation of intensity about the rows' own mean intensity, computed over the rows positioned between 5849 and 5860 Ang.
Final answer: 0.9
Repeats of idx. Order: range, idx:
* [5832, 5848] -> 1.7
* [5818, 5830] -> 0.8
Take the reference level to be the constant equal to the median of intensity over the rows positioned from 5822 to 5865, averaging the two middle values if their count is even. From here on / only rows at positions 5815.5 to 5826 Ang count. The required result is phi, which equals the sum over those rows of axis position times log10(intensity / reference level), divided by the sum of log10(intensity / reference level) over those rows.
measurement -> 5821.1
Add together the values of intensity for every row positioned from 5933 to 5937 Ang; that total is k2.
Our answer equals 53.4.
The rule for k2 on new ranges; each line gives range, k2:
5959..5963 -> 60.5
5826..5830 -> 59.5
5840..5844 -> 62.1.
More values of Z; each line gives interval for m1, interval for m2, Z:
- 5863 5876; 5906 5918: 0.46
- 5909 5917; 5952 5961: 0.33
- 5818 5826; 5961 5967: 0.80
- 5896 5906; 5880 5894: 0.14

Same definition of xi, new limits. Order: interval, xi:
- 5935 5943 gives 3308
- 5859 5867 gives 3183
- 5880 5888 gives 2897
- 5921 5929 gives 3191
